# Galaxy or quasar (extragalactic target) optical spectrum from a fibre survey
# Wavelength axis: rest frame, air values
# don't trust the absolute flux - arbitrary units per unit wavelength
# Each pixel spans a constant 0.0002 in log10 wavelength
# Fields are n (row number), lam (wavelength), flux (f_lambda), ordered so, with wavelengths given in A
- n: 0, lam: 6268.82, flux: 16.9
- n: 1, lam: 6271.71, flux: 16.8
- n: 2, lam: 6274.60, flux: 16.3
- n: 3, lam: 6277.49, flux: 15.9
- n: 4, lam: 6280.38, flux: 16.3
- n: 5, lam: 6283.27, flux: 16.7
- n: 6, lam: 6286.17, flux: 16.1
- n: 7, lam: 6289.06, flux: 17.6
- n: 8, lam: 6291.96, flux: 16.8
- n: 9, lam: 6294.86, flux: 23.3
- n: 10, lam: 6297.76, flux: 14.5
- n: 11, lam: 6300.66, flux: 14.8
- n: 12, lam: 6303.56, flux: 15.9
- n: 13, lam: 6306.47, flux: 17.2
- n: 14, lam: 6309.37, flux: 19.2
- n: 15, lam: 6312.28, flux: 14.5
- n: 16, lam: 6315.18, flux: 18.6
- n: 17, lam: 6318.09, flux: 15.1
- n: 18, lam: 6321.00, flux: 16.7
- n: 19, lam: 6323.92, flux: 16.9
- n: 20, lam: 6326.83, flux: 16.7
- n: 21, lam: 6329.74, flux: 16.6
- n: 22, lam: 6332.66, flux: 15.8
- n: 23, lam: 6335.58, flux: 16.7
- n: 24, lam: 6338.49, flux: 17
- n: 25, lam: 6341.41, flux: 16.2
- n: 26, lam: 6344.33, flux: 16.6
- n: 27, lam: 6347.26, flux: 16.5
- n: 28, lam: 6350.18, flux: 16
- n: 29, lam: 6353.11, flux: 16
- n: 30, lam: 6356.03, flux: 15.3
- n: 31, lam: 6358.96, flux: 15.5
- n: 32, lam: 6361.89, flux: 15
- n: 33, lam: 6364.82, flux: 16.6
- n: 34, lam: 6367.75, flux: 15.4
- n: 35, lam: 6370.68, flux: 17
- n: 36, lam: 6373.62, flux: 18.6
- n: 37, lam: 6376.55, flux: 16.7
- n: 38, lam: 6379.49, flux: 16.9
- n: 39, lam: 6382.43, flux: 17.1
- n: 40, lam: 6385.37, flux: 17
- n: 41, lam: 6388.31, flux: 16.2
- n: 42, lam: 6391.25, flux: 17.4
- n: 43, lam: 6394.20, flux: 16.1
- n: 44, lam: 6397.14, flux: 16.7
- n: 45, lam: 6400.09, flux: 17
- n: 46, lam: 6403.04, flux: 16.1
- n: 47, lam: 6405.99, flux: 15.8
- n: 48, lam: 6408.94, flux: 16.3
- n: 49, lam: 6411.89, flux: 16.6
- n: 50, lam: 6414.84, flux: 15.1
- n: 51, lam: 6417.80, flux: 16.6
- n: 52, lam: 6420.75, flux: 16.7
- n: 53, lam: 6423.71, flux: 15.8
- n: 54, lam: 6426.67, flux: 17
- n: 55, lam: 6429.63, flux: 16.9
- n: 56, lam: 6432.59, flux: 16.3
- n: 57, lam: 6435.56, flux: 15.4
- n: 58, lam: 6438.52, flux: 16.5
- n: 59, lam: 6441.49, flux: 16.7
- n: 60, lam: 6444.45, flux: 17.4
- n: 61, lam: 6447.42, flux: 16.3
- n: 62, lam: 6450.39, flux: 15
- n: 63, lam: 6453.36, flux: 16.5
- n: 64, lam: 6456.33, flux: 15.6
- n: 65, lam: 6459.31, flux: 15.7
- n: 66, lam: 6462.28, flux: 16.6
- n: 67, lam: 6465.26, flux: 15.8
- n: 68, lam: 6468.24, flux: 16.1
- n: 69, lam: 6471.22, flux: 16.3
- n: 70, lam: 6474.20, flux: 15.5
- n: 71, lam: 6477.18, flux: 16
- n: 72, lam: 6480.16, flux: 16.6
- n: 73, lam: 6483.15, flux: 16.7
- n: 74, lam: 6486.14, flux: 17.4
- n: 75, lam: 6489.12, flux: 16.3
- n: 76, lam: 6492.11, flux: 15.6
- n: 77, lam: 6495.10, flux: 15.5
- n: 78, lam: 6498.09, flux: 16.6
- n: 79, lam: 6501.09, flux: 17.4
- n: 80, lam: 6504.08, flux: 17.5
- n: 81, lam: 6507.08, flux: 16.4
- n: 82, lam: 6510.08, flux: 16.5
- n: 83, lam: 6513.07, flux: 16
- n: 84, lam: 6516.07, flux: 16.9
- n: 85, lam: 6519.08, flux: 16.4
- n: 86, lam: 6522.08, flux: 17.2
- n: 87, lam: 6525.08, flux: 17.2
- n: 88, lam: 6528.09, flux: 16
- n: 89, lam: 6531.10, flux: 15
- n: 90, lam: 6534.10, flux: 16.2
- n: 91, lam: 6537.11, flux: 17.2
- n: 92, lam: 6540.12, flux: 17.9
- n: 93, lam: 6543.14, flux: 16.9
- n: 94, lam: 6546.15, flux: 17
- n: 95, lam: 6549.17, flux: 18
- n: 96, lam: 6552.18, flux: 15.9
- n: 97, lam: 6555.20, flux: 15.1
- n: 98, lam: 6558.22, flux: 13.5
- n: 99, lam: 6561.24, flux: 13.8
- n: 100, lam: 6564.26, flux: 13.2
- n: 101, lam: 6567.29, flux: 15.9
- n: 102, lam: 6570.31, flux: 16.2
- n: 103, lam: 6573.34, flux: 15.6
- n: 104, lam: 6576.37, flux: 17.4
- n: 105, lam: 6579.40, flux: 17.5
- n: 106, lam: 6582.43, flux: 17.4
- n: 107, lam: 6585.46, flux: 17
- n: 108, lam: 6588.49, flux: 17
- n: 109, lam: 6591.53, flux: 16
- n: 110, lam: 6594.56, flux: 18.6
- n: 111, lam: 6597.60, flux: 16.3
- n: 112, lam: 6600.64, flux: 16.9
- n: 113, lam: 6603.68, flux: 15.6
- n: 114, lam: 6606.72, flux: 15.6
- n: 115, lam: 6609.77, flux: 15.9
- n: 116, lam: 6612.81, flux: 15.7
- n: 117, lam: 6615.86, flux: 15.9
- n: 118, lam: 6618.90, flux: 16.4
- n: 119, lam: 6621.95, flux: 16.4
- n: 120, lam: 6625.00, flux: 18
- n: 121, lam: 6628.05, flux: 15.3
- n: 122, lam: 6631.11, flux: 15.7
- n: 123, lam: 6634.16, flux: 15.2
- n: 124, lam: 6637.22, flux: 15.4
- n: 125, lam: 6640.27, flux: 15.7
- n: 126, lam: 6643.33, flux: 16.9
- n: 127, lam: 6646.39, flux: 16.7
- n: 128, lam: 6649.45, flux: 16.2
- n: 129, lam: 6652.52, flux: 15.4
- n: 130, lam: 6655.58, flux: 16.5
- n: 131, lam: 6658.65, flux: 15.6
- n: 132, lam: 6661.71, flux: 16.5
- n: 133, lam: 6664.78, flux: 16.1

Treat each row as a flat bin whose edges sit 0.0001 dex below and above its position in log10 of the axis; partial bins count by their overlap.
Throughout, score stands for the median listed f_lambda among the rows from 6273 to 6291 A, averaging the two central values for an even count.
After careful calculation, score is 16.30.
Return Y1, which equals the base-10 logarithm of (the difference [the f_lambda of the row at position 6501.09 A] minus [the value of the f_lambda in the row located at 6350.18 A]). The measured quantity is 0.15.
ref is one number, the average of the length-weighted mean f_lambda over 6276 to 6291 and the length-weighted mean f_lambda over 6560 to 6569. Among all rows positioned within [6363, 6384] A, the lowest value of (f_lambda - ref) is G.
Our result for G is 0.0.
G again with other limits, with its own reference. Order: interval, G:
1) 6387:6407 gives 0.4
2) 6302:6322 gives -0.9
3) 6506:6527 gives 0.6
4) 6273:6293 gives 0.5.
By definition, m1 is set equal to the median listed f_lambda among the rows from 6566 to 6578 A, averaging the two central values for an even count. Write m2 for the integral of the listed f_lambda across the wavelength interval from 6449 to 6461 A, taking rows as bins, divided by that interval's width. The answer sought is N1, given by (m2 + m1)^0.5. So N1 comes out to 5.637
